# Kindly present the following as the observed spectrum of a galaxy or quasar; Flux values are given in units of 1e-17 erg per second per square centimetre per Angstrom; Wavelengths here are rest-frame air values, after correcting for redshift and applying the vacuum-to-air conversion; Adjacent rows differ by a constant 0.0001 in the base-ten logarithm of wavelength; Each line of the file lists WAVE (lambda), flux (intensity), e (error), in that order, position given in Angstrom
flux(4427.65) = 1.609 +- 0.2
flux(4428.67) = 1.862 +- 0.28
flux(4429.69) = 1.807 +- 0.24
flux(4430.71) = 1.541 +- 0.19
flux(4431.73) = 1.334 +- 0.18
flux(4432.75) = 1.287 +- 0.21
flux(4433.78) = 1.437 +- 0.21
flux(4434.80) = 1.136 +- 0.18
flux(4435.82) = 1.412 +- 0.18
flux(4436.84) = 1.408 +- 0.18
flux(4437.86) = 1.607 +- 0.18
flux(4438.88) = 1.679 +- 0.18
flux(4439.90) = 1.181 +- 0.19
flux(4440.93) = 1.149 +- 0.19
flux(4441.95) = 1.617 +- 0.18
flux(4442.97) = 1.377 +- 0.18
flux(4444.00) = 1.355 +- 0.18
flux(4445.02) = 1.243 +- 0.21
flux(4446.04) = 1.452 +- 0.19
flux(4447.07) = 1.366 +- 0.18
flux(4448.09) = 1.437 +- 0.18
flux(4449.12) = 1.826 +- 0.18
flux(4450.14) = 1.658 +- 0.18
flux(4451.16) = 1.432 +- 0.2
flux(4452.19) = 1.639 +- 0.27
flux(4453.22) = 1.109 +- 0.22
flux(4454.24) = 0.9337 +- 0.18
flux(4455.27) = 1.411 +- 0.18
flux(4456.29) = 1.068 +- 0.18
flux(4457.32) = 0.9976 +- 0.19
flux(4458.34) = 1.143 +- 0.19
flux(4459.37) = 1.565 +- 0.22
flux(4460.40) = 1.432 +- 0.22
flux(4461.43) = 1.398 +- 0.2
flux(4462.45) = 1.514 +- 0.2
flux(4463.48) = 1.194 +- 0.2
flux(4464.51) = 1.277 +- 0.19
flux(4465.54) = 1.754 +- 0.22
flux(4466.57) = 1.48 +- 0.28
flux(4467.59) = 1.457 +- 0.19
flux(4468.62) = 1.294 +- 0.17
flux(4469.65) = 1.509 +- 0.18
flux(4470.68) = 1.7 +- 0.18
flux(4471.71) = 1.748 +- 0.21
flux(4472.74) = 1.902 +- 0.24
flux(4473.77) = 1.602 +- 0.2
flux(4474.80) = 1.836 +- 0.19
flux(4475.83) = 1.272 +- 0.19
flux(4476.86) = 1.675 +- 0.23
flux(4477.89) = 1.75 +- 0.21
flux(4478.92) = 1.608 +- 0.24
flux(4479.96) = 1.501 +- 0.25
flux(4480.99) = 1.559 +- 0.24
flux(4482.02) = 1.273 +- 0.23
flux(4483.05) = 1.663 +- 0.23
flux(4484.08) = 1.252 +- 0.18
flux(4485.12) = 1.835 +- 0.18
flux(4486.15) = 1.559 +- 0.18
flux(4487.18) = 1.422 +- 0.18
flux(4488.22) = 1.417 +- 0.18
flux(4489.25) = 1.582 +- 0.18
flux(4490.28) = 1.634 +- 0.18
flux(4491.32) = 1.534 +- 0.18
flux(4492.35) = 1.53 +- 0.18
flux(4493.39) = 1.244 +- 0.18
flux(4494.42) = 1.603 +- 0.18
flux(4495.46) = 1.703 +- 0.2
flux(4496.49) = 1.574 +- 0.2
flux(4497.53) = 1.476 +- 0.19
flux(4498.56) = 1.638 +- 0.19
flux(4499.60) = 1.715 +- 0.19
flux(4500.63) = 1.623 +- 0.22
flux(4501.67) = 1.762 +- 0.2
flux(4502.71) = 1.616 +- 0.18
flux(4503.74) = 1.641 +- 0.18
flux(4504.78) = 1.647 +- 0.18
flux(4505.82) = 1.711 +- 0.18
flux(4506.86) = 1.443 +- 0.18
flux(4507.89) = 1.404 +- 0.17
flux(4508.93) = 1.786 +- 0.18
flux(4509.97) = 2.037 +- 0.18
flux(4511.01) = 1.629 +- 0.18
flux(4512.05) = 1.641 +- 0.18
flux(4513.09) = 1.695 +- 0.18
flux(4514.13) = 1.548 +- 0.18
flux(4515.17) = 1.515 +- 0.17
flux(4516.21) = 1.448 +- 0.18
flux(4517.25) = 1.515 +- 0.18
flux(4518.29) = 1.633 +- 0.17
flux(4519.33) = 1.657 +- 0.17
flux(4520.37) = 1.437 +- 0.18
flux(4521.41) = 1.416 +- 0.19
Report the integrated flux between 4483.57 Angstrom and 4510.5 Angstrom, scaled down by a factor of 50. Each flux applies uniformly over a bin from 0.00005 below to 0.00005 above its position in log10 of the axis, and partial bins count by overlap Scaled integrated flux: 0.857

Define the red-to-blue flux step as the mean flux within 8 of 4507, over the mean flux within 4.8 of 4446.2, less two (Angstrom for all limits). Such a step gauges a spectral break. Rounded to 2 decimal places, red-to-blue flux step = -0.88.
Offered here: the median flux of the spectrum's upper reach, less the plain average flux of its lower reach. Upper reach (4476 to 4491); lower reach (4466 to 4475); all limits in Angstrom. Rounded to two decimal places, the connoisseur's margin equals -0.04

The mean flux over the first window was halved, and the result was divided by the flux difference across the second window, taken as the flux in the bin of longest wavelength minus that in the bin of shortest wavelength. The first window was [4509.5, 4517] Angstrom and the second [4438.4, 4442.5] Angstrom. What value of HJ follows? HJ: -13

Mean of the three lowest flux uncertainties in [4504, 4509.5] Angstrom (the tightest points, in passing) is 0.177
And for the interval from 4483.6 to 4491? 0.180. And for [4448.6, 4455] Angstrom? 0.180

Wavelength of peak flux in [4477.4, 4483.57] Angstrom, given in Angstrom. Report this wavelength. 4477.89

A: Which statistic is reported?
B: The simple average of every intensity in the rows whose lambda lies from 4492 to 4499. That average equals 1.54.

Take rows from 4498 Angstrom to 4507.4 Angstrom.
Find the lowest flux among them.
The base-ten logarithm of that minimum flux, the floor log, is 0.16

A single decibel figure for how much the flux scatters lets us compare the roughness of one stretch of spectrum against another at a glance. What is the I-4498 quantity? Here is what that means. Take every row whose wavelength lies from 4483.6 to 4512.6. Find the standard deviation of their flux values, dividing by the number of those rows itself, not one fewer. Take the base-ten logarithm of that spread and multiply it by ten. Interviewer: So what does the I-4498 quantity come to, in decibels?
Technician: -7.8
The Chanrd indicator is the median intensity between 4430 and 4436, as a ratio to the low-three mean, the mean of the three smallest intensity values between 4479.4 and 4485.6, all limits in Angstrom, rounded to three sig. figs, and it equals 1.02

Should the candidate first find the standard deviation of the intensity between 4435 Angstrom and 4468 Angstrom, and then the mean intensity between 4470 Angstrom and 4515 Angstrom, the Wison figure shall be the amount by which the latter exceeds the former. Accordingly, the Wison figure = 1.39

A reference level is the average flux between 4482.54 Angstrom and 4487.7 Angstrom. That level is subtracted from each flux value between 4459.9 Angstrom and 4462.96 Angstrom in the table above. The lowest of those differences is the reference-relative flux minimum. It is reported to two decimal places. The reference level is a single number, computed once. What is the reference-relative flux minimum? -0.15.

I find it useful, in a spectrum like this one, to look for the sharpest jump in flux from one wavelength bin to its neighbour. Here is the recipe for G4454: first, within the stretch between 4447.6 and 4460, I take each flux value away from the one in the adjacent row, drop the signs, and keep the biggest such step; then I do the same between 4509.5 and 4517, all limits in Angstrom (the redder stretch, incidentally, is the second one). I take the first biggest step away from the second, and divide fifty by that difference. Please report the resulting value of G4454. -410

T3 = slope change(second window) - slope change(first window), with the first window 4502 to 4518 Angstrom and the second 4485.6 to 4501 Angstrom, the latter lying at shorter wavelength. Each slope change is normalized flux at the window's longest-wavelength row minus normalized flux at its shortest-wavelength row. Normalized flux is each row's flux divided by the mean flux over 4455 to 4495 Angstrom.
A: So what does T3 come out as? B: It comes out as 0.1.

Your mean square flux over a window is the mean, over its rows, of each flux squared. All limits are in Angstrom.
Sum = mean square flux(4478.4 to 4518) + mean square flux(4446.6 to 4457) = 4.5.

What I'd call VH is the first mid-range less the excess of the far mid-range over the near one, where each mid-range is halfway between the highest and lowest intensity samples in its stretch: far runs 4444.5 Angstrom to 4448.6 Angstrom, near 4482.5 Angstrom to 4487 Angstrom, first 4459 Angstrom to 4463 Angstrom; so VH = 1.68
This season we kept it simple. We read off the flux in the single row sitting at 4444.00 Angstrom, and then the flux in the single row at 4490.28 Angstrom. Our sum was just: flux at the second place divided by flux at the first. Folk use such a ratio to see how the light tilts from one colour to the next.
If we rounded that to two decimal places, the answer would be 1.21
